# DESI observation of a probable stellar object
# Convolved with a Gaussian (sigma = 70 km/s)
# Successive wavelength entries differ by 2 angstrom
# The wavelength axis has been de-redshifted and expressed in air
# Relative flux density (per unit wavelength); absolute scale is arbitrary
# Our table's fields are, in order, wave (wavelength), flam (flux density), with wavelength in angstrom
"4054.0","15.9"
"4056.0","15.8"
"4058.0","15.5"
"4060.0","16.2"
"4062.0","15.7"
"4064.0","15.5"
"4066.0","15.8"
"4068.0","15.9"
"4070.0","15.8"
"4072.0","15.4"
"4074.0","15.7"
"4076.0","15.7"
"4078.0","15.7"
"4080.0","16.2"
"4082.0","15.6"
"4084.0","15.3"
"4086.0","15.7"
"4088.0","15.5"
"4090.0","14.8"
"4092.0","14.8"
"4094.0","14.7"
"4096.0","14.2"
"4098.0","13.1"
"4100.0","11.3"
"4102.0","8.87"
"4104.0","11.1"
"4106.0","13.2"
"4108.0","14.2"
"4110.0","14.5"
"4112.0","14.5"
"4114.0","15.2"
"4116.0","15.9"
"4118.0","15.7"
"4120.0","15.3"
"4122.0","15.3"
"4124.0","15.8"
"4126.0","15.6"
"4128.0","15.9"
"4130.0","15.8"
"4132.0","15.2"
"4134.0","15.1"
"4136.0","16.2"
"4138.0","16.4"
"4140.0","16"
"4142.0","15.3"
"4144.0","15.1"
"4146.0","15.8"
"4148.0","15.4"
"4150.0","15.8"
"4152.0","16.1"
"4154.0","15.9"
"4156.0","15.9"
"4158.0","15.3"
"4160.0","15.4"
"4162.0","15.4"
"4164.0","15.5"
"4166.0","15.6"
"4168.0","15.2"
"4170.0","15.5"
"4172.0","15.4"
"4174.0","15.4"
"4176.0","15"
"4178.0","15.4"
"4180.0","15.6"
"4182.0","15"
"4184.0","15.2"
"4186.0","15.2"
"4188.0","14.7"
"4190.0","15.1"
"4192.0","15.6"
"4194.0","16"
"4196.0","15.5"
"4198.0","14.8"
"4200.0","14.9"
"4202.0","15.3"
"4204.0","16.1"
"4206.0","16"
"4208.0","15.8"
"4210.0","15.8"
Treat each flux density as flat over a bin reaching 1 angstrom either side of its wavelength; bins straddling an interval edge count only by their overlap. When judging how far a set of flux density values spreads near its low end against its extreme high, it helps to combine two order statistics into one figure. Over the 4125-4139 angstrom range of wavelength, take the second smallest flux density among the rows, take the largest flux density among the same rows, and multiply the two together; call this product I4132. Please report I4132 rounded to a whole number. 249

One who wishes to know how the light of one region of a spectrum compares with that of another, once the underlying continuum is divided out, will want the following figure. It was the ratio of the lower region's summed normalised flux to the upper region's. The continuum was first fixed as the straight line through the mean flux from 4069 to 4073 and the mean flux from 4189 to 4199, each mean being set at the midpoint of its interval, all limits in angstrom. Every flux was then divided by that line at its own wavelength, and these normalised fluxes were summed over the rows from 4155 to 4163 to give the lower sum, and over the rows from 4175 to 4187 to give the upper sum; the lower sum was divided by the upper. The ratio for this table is 0.68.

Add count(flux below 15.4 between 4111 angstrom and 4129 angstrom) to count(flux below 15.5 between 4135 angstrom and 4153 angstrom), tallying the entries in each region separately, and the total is 7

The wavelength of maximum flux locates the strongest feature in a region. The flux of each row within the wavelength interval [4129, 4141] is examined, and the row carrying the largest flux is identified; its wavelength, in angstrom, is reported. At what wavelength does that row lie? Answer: 4138.0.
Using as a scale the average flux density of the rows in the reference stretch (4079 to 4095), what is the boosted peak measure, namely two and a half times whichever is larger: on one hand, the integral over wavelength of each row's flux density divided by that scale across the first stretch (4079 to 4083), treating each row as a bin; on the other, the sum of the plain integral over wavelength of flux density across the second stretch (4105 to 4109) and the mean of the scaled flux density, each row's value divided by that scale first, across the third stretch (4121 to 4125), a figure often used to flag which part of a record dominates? 140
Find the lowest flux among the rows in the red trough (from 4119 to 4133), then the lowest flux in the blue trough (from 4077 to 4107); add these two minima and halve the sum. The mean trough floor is 12.0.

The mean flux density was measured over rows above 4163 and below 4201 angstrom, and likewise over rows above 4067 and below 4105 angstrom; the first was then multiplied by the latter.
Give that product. 222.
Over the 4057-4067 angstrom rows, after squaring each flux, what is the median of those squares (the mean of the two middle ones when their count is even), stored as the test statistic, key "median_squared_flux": 246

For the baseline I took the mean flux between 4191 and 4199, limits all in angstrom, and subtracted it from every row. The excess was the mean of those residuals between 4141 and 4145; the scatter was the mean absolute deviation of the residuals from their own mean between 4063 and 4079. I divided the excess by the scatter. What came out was -2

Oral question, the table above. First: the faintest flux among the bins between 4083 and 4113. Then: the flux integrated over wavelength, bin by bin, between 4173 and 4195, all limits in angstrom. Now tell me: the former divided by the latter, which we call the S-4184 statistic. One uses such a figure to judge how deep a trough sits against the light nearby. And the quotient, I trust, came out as 0.026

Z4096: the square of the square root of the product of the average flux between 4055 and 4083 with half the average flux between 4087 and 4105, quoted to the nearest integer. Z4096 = 104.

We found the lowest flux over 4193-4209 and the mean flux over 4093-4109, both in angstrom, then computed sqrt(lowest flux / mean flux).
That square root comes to 1.08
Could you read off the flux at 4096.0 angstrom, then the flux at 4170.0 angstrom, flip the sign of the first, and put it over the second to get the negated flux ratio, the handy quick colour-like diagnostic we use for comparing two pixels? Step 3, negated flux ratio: -0.92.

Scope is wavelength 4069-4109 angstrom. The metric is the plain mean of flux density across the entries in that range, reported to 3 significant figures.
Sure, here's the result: 14.3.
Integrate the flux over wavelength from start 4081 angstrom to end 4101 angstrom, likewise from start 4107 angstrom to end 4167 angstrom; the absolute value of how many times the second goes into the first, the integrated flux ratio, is 0.3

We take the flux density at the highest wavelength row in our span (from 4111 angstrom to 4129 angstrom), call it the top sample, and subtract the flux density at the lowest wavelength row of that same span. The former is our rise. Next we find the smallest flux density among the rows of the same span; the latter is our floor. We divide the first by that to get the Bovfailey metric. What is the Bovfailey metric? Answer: 0.10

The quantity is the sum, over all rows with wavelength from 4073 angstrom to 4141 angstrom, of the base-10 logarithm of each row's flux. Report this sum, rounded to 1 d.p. 39.7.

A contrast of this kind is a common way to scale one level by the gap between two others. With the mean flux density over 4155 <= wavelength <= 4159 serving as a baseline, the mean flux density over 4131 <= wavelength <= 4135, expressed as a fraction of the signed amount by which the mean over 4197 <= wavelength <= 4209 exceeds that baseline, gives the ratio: -130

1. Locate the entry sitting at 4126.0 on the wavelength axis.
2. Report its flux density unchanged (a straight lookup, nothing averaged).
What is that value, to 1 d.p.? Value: 15.6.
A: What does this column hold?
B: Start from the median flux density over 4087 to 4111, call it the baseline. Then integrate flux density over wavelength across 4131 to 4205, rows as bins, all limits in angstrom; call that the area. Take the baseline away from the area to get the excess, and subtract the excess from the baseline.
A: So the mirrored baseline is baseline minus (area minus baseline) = -1116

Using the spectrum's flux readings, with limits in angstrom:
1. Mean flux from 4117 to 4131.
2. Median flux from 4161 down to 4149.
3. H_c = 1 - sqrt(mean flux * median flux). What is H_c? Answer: -14.7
